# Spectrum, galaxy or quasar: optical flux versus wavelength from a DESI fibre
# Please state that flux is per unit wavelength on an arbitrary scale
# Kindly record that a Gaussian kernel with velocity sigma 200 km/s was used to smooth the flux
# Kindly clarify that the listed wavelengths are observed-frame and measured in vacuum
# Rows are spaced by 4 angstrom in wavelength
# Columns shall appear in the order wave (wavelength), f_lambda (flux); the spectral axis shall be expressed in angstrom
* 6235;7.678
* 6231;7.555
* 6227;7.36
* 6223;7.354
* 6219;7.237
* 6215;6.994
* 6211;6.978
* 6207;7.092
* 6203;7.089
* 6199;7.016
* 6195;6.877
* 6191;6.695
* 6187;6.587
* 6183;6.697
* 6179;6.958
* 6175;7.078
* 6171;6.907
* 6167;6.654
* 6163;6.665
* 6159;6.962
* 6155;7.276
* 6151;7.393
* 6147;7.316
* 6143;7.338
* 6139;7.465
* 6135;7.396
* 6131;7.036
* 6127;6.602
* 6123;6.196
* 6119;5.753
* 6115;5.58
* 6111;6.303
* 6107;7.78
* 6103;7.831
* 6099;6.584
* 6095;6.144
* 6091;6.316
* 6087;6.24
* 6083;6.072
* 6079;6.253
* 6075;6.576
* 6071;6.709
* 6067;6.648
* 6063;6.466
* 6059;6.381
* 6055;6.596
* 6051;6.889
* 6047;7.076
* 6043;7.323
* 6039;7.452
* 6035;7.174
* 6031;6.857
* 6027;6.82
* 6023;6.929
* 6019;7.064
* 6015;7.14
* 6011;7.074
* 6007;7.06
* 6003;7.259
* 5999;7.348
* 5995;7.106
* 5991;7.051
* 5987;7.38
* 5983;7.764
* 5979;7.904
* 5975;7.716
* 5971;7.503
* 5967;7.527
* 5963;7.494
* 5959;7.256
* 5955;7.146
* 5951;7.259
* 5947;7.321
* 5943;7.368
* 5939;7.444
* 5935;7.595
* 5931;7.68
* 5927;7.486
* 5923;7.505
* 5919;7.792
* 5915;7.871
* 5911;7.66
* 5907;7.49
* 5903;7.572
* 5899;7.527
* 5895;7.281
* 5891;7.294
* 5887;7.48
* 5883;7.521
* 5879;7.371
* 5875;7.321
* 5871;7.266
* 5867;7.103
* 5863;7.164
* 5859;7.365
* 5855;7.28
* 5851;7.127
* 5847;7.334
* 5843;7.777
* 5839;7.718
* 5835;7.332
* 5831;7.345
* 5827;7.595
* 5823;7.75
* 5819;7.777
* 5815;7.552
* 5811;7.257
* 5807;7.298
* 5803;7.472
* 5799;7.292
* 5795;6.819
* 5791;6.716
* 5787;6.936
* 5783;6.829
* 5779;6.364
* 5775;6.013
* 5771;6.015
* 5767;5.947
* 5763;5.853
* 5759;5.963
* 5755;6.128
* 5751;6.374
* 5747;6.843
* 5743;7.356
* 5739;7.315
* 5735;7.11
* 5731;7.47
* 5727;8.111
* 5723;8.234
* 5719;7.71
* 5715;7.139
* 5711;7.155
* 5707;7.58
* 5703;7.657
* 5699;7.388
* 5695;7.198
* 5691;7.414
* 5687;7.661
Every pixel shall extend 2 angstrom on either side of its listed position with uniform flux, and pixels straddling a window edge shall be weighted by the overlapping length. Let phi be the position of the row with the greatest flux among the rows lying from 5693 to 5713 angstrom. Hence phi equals 5703 angstrom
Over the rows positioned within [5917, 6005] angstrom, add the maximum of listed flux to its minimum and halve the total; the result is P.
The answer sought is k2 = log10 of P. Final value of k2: 0.87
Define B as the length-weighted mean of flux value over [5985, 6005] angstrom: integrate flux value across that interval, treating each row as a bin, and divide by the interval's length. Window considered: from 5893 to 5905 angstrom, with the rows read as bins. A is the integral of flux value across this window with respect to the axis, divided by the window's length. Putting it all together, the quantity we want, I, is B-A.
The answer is -0.2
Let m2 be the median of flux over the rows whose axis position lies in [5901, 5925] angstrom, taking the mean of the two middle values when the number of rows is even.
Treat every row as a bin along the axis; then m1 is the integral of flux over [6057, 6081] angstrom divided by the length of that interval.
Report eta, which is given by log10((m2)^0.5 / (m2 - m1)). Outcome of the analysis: 0.4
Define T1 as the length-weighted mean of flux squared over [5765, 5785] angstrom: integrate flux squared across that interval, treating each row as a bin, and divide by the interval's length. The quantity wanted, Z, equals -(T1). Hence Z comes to -39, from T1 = 39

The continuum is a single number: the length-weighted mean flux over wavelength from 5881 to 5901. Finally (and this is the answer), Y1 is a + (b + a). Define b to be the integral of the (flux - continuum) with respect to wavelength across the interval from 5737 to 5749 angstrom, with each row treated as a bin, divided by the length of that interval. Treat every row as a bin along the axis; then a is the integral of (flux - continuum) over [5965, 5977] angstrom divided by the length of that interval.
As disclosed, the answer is 0.1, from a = 0.2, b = -0.25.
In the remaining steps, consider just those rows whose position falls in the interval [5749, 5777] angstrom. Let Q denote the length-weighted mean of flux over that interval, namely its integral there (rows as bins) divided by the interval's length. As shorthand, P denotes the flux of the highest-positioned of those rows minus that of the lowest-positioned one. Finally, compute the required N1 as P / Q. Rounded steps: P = -0.4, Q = 6.0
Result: -0.06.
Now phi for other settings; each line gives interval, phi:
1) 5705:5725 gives 5723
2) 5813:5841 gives 5819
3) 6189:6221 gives 6219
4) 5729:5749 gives 5731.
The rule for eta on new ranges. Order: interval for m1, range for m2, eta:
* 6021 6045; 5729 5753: 1.3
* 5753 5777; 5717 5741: 0.2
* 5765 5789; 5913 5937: 0.3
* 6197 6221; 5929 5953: 0.9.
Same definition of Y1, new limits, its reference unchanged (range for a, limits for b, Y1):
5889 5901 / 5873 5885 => -0.1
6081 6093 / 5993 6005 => -2.6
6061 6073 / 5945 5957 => -1.8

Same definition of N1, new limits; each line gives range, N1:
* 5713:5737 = 0.00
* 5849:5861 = 0.03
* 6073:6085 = -0.08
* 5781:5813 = 0.06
